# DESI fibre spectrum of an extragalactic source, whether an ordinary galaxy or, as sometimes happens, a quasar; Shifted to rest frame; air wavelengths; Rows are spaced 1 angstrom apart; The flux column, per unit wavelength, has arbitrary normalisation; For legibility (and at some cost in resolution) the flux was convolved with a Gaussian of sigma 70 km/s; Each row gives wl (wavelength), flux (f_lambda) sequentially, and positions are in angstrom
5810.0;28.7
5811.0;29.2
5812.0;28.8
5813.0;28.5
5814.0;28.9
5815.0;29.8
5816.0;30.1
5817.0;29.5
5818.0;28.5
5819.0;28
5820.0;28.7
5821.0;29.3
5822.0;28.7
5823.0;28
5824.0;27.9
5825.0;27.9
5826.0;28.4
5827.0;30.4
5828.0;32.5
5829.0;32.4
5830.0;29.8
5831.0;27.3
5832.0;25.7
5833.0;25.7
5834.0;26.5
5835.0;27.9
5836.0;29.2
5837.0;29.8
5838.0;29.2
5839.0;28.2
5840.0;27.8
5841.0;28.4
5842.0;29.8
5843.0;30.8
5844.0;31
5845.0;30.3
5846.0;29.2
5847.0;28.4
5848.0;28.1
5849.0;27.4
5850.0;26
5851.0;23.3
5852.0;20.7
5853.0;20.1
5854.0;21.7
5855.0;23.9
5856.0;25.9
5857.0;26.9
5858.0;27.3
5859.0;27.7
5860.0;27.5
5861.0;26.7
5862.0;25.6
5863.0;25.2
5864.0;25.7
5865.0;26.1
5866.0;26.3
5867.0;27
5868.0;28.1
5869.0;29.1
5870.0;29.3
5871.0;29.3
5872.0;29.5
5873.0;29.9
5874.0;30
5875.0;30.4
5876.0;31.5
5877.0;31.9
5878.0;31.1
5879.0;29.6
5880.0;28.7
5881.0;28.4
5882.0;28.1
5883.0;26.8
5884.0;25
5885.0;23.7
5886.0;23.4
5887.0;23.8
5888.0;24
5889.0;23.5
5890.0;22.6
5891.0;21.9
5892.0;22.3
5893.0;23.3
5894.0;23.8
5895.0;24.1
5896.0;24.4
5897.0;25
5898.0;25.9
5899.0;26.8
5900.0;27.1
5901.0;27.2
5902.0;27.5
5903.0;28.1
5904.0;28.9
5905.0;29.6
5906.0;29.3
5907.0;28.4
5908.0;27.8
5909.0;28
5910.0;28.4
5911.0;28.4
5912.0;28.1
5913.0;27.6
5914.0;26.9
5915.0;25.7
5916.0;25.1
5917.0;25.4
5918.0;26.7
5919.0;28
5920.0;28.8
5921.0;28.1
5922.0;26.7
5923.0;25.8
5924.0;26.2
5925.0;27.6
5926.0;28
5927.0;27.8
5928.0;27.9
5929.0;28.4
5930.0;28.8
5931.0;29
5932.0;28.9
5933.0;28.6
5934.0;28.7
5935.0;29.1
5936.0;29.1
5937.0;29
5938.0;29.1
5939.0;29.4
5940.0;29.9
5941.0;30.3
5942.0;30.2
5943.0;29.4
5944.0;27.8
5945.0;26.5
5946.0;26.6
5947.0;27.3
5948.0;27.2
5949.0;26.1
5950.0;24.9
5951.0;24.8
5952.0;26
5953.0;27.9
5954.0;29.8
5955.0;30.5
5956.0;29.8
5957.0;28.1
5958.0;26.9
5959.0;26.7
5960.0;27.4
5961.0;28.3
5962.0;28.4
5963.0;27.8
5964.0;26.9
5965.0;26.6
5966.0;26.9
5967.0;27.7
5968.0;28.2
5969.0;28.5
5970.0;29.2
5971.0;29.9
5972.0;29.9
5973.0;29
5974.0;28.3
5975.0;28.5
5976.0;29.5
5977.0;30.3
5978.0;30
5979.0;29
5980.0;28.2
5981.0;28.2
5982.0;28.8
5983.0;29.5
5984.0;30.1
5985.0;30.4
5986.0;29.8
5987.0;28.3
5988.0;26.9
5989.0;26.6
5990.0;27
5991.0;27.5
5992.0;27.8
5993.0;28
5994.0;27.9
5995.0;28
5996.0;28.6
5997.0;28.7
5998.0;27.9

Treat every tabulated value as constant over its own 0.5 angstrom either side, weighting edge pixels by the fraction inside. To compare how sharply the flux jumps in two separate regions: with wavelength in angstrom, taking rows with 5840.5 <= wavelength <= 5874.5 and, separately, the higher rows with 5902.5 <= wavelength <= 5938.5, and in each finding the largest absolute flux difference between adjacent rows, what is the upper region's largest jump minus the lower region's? -1.3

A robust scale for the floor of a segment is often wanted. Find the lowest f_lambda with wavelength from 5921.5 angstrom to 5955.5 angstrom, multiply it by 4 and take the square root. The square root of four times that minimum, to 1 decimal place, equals 10.0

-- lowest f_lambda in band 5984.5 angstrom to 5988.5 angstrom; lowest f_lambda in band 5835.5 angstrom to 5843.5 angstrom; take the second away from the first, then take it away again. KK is -29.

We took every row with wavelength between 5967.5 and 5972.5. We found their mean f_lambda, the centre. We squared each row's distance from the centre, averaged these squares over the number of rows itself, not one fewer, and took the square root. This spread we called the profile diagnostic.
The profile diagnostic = 0.70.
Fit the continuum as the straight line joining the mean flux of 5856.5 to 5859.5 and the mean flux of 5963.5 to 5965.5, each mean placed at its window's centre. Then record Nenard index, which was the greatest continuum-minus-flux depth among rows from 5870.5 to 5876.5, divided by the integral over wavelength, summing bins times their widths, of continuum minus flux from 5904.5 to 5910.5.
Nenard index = 0.22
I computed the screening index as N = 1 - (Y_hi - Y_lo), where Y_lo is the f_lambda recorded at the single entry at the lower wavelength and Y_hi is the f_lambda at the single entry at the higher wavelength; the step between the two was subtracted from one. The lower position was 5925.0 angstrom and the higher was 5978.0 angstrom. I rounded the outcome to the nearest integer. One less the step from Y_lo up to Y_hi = -1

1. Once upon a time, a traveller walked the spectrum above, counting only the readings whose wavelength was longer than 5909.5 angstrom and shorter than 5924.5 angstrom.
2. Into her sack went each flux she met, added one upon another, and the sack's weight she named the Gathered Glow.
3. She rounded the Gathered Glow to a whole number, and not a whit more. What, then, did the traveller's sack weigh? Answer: 406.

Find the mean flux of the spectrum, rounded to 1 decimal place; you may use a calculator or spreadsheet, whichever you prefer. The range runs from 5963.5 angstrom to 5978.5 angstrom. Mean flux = 28.6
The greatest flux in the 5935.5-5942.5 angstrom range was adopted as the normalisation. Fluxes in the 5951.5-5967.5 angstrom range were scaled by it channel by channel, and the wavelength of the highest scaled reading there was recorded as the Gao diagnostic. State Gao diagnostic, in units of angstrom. 5955.0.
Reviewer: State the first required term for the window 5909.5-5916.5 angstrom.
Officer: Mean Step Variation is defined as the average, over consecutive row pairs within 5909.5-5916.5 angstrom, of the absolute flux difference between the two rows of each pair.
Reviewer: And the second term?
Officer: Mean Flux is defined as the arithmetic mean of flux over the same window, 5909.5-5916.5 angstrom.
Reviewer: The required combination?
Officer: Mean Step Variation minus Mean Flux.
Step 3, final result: -26.6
